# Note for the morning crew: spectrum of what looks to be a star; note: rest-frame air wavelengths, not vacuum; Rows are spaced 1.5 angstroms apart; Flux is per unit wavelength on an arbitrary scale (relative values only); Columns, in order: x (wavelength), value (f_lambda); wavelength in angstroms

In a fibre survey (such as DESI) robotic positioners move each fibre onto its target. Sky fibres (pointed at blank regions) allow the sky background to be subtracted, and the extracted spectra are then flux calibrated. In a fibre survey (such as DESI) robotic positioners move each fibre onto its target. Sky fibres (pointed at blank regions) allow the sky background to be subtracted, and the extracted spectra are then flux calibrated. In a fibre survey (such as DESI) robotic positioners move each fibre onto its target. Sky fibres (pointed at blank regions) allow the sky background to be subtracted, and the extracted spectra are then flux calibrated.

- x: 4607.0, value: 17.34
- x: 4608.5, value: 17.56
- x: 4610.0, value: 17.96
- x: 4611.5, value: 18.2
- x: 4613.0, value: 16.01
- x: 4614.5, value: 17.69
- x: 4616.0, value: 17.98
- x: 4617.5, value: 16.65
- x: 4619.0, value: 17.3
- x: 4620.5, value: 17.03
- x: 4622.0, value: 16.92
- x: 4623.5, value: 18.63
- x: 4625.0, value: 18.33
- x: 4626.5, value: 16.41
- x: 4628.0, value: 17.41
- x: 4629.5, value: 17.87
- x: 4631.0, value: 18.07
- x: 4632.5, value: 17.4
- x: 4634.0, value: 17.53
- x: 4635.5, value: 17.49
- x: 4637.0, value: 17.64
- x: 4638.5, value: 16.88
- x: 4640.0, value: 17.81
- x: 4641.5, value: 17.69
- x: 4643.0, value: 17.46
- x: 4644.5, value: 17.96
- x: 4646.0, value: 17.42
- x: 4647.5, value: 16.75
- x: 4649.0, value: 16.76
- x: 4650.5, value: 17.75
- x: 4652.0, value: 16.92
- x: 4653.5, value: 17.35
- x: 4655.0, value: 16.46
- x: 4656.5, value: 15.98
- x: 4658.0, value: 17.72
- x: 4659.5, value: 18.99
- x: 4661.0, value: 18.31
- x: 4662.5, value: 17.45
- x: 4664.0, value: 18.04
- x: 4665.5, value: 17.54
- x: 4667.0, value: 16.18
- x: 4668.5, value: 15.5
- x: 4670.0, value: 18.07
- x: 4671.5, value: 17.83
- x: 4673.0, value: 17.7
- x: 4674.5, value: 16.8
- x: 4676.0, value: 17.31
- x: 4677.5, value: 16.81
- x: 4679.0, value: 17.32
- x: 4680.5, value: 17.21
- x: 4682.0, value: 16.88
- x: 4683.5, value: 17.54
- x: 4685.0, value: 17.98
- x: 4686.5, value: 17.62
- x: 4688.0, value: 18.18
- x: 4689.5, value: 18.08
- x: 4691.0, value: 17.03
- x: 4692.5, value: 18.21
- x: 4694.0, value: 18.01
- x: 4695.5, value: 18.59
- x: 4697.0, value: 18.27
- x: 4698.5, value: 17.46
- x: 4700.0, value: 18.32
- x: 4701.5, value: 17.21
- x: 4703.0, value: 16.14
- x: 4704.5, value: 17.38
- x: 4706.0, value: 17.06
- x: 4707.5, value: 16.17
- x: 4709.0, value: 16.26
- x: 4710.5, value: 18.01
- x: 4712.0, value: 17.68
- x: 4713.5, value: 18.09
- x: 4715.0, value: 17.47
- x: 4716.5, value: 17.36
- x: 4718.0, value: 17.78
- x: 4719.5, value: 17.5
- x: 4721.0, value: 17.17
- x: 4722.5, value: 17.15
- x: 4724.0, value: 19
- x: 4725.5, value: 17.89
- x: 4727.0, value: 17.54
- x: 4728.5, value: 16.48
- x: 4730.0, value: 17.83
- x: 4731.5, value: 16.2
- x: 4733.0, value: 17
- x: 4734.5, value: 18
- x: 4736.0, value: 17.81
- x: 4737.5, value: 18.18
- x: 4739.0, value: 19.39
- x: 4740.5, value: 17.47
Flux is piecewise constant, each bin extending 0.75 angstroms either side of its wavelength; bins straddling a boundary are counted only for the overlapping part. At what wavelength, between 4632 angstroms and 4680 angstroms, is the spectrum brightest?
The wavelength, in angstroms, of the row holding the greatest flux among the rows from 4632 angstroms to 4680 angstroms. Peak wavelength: 4659.5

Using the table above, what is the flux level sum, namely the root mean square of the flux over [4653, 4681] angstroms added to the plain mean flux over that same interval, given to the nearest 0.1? 34.6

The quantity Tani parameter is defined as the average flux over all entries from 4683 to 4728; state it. 17.6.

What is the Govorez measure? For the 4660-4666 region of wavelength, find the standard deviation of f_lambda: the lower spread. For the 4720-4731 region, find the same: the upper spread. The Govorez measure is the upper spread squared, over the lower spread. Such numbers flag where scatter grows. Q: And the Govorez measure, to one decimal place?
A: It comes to 1.5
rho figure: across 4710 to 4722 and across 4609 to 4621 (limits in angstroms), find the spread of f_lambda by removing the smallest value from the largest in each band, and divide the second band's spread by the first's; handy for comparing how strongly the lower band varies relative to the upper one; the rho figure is 2.4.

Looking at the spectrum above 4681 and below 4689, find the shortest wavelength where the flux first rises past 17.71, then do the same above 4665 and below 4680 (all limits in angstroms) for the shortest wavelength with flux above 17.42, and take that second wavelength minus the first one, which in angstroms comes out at -19.5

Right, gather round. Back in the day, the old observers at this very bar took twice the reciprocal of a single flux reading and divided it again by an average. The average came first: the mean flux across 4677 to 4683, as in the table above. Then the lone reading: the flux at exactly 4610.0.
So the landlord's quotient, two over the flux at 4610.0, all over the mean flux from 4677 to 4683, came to 0.0065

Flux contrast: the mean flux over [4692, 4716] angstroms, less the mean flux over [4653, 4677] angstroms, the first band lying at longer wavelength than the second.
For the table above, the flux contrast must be 0.19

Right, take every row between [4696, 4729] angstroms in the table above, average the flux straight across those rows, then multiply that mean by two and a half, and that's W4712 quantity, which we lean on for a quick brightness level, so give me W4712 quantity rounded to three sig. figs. 43.6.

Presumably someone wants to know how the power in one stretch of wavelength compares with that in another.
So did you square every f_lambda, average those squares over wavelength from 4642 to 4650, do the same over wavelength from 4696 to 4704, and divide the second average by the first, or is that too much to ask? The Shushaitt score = 1.026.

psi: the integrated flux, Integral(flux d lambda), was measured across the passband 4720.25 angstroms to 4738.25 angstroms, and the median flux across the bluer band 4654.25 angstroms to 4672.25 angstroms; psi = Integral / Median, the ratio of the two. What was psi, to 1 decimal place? 17.9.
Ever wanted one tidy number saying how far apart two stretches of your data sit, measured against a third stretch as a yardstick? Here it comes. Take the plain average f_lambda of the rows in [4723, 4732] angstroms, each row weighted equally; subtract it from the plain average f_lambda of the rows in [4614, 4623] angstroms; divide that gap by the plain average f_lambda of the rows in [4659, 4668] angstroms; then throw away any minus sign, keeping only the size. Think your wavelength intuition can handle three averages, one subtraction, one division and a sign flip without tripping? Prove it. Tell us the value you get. 0.0129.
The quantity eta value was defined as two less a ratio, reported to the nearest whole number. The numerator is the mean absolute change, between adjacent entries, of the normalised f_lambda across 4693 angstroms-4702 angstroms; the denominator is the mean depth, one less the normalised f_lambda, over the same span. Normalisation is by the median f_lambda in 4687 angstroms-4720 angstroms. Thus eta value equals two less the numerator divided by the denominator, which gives 4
